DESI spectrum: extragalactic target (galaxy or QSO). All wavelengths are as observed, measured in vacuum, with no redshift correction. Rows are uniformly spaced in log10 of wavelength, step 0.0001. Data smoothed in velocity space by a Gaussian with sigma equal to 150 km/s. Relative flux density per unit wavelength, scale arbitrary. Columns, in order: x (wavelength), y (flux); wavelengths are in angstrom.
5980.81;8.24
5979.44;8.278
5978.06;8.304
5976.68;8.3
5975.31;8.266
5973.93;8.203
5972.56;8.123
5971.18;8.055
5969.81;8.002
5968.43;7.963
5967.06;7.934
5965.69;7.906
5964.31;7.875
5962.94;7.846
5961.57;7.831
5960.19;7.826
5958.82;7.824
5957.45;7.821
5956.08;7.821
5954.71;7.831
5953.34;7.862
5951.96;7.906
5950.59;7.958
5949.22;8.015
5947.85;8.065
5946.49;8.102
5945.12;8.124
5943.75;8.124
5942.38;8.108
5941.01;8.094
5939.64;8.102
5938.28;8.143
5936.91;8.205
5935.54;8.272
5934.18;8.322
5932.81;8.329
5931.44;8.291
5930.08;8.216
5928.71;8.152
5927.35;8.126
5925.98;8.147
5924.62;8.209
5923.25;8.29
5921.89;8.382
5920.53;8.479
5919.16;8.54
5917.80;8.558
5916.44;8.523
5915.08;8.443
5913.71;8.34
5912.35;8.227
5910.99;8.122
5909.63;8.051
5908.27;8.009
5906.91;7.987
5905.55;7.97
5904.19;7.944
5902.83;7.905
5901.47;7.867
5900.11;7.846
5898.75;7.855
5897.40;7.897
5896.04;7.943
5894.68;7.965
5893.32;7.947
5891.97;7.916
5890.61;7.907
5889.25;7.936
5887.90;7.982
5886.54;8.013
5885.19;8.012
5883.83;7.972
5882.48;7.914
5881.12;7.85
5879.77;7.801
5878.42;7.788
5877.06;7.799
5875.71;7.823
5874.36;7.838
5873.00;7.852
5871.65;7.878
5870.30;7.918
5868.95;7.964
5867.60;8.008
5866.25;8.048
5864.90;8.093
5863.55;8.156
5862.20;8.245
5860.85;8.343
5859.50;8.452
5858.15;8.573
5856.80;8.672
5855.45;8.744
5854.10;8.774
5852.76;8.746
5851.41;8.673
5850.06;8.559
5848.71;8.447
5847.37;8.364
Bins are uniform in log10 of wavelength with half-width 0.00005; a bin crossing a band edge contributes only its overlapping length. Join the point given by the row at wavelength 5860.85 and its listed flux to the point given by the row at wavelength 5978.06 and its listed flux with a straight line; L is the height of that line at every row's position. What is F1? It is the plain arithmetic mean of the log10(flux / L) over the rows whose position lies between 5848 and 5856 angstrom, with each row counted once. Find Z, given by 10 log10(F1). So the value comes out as -18.0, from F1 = 0.016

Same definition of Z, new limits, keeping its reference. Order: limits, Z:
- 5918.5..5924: -22.9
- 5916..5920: -19.5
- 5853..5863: -19.9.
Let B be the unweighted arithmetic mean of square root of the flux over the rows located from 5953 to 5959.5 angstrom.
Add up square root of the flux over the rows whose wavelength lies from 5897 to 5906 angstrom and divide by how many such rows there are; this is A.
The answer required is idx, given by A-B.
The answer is 0.01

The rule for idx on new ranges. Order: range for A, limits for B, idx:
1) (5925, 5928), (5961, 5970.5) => 0.04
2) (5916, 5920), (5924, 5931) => 0.06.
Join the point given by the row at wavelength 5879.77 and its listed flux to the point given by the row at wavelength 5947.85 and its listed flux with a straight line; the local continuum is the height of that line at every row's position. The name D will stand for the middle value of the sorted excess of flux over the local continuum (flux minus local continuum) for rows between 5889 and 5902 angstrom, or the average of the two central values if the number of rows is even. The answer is 0.07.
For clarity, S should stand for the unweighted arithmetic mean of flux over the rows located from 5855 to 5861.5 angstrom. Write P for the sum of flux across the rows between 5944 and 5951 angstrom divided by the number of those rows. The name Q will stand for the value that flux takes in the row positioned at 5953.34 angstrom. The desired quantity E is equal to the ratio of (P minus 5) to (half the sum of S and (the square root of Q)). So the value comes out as 0.537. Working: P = 8.1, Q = 7.862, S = 8.6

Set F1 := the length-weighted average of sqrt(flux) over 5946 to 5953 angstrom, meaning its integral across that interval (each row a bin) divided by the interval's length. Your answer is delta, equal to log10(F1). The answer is 0.452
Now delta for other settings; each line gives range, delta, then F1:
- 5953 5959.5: 0.447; 2.80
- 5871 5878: 0.447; 2.80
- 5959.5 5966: 0.447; 2.80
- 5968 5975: 0.454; 2.84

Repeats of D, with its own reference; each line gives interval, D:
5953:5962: -0.28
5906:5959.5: 0.14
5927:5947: 0.14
